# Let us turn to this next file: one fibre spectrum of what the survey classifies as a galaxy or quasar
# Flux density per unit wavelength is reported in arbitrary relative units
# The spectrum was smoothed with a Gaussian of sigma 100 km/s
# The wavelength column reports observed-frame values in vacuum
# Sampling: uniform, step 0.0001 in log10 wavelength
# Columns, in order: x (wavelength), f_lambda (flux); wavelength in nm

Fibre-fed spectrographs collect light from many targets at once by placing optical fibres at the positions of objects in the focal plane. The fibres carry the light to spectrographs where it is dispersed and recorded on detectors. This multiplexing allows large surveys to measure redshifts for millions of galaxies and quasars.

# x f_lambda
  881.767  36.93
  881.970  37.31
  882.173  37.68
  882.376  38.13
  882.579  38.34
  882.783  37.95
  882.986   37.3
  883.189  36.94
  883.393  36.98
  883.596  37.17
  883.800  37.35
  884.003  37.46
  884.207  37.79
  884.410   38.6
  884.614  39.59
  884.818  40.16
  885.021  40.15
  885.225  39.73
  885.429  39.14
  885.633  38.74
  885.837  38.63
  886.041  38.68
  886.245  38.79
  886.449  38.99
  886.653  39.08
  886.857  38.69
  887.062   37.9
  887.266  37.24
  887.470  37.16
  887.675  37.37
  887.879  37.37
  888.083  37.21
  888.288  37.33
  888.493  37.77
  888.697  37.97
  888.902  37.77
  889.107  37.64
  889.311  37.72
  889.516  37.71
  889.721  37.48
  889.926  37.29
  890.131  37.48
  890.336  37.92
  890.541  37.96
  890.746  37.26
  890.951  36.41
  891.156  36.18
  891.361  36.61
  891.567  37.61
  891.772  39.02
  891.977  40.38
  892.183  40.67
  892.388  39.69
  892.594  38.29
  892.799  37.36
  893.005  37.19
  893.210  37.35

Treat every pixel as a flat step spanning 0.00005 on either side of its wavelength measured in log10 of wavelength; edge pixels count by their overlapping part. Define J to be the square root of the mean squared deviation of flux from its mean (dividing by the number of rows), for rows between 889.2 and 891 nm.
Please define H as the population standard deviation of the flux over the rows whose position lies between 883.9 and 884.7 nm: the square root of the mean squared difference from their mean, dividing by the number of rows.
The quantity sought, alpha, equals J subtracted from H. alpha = 0.4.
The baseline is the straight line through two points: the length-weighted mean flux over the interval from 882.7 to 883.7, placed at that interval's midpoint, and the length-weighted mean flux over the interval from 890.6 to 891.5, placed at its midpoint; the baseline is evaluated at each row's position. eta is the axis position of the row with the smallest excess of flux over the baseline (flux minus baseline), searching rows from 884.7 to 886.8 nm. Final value 885.837 nm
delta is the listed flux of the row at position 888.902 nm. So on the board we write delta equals 37.77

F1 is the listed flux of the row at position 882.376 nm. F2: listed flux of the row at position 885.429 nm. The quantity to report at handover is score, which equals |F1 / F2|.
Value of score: 0.97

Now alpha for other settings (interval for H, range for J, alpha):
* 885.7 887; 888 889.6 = -0.1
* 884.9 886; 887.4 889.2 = 0.3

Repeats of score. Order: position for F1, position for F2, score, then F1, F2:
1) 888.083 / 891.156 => 1.03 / 37.21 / 36.18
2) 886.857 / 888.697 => 1.02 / 38.69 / 37.97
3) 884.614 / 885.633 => 1.02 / 39.59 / 38.74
